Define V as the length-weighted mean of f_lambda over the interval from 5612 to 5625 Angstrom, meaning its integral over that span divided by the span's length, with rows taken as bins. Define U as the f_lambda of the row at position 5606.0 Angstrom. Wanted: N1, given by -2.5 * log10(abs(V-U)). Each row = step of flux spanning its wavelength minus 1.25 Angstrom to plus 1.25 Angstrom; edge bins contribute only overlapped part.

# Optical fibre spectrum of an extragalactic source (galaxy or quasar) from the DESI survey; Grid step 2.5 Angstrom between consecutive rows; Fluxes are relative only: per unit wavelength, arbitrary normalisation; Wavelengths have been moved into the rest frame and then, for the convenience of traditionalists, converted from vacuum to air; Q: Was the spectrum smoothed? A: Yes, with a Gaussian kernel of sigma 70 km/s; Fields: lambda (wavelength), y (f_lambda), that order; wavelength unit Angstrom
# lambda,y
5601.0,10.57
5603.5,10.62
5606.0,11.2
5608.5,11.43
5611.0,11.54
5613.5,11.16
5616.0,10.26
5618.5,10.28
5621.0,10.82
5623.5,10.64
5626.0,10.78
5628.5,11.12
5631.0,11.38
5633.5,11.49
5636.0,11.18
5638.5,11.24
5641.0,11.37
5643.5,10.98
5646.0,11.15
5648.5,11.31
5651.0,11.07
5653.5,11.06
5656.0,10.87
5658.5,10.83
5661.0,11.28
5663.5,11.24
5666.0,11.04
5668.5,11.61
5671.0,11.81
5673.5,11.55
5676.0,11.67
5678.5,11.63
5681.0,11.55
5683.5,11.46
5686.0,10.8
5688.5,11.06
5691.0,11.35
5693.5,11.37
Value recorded 0.7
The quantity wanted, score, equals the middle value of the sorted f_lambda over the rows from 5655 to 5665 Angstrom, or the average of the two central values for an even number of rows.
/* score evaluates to 11.1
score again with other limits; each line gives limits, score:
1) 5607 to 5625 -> 10.8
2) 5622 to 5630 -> 10.8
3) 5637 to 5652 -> 11.2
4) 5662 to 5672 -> 11.4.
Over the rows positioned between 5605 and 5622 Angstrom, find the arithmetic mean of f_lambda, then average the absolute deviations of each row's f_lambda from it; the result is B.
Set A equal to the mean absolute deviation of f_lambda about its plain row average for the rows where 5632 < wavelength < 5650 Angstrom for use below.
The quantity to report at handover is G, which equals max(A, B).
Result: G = 0.43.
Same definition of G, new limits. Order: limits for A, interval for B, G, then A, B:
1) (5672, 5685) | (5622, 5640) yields 0.23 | 0.06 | 0.23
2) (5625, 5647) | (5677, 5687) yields 0.28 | 0.16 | 0.28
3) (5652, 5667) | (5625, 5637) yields 0.20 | 0.14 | 0.20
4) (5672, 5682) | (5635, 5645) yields 0.11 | 0.05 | 0.11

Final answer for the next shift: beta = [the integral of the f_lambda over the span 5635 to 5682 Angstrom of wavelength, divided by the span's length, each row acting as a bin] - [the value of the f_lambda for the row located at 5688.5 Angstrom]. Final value 0.23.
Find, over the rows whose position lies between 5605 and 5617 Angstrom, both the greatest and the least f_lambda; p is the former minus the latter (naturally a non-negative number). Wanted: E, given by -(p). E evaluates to -1.3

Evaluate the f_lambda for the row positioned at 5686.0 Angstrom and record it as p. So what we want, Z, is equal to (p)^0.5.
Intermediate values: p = 10.8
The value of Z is 3.29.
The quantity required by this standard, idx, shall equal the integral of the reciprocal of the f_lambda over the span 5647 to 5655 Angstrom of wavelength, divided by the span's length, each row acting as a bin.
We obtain 0.0898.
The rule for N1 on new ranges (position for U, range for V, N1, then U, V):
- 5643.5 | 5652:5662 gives 4.0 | 10.98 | 11.0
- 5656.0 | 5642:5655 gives 1.5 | 10.87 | 11.1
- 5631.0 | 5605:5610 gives 3.3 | 11.38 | 11.3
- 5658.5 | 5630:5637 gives 0.7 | 10.83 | 11.4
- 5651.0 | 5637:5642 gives 1.6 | 11.07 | 11.3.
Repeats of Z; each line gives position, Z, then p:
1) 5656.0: 3.30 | 10.87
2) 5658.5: 3.29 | 10.83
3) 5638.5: 3.35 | 11.24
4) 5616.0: 3.20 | 10.26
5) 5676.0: 3.42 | 11.67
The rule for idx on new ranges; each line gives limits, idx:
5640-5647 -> 0.0896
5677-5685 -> 0.0868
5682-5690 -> 0.0899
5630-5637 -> 0.0881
